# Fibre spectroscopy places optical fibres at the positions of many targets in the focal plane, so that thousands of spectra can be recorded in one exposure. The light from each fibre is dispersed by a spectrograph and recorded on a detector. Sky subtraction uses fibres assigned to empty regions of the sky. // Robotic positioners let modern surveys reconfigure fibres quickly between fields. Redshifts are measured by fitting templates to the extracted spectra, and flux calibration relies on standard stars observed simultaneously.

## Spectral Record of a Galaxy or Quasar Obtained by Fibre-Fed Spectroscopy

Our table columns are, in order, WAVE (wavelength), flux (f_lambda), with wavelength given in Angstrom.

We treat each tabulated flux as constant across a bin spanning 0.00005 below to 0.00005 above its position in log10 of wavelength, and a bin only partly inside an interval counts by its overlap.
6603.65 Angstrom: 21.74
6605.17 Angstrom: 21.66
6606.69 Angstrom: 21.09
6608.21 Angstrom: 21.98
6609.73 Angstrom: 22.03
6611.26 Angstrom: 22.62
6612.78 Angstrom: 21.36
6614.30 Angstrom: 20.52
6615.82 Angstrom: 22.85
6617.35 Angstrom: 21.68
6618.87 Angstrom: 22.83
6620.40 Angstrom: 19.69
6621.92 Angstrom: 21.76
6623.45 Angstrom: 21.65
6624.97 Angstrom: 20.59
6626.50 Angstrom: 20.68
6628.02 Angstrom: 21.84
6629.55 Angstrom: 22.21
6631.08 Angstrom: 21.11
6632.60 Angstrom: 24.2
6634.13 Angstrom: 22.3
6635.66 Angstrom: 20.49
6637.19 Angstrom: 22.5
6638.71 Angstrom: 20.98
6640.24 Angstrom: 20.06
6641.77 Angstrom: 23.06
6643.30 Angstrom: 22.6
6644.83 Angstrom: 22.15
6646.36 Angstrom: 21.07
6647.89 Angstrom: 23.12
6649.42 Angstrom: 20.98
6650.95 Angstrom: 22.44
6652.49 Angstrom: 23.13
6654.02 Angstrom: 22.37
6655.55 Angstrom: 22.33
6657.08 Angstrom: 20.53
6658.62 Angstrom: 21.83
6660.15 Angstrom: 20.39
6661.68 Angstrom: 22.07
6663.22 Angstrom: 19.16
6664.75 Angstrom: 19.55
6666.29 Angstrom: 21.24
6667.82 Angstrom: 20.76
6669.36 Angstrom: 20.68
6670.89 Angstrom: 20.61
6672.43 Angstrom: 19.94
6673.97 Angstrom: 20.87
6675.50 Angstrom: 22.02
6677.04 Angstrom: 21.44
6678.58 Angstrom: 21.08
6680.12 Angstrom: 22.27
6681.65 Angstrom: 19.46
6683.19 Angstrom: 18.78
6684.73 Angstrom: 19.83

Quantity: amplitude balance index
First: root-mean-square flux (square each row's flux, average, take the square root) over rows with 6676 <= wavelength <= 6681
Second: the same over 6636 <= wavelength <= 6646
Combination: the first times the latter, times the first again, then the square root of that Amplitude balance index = 101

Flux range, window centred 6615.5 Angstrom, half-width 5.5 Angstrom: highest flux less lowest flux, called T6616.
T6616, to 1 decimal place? 3.2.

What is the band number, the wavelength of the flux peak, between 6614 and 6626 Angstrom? 6615.82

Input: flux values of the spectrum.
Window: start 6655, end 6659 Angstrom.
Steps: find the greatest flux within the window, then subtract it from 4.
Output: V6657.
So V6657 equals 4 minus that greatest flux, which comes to -18.3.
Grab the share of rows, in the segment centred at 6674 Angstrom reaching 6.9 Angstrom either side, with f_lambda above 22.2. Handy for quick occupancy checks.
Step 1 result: 0.11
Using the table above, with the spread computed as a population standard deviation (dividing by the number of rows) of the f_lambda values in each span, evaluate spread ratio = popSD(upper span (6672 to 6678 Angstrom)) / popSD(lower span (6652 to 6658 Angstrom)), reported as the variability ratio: 0.80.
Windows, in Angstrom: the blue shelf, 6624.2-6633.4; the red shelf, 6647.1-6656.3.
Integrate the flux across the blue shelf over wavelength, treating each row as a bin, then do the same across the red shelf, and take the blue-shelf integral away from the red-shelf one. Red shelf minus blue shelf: 6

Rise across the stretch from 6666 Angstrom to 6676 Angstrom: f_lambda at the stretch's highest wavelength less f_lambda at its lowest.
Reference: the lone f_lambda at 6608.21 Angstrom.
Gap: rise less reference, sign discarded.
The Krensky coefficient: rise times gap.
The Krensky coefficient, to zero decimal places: 17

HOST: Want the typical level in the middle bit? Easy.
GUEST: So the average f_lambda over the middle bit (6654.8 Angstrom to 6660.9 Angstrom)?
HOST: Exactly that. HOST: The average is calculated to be 21.3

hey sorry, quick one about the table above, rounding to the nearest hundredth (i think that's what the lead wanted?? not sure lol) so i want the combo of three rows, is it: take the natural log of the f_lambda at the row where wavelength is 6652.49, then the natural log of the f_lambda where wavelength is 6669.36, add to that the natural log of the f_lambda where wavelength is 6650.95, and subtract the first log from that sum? 3.00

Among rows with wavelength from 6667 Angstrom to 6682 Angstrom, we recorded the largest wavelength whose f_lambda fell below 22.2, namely 6681.65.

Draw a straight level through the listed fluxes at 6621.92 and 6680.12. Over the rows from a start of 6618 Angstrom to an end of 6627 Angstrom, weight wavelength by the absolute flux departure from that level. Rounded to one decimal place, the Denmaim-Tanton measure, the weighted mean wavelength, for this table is 6622.4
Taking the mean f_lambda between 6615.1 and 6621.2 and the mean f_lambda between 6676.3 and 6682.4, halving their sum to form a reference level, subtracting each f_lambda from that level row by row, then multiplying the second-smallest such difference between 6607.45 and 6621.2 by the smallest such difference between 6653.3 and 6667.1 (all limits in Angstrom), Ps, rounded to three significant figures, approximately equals 1.36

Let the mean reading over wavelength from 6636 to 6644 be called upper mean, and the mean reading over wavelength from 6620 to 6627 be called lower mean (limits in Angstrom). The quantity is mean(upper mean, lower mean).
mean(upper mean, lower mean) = 21.4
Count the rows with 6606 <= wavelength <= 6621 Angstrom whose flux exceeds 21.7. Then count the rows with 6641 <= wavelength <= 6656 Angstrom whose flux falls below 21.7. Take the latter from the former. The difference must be 3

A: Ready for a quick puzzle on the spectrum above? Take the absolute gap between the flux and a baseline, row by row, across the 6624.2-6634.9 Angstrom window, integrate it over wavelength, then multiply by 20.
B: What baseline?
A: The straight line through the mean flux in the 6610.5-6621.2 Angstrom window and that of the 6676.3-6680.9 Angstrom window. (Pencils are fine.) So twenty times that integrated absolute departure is 200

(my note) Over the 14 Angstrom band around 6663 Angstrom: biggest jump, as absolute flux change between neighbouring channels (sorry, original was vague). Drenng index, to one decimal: 2.9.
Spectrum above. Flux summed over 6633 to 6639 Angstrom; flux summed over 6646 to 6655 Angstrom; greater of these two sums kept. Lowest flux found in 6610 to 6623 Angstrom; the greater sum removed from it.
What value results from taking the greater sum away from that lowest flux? -113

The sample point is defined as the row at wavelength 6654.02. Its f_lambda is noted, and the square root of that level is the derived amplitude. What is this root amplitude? 4.73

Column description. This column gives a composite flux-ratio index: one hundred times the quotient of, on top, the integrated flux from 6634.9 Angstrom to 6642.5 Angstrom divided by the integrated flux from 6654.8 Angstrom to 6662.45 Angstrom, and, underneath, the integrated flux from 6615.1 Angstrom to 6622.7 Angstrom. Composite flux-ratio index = 0.601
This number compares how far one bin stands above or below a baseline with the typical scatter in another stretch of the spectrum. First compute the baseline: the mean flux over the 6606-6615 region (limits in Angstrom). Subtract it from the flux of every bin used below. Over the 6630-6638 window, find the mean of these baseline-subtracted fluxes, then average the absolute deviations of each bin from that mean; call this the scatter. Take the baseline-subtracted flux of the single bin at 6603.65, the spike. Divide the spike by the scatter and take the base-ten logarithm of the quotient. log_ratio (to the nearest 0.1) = -0.9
